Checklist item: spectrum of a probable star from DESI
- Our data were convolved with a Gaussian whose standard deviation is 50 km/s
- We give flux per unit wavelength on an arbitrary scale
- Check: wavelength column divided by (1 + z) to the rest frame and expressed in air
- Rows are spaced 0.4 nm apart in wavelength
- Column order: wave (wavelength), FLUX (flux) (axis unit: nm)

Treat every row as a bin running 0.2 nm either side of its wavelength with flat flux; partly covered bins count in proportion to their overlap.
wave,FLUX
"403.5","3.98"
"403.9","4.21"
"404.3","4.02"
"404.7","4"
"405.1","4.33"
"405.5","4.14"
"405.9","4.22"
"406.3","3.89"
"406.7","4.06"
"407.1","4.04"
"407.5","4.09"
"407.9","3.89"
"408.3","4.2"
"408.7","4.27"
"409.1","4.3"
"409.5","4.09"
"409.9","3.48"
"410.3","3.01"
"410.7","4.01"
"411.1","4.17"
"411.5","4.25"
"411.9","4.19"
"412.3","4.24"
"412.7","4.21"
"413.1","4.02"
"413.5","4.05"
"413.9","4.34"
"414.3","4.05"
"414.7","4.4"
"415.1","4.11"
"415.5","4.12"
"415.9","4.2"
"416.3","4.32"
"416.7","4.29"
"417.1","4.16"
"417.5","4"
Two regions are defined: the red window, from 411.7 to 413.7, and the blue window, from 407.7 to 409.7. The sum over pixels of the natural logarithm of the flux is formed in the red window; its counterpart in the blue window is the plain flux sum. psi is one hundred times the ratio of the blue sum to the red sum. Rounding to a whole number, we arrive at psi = 292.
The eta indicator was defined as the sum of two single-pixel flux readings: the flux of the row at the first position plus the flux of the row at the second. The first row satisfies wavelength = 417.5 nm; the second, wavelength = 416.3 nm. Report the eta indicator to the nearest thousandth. 8.320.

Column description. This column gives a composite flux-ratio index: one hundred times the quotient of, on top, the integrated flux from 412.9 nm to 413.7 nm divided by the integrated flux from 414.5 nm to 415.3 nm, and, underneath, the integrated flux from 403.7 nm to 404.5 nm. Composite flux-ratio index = 28.8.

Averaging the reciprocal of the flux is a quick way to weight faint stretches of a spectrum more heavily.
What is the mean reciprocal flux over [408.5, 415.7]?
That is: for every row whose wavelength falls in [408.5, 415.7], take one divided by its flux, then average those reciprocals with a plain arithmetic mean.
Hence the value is 0.247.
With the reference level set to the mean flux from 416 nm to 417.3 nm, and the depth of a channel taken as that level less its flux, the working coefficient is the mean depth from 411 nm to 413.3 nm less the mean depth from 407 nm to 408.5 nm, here -0.12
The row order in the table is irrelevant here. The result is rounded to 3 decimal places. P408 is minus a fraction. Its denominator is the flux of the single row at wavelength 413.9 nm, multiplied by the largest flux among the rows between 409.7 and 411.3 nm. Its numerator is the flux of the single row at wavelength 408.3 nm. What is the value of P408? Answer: -0.232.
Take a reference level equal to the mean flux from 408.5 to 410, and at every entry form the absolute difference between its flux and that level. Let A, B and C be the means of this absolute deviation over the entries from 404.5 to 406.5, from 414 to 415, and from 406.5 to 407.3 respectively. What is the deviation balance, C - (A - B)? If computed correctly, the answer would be 0.05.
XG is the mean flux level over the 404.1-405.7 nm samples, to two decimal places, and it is 4.12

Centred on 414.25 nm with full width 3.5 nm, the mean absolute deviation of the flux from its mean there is 0.11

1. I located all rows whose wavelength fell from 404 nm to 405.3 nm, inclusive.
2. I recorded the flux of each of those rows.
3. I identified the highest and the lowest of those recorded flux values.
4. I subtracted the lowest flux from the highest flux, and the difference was 0.33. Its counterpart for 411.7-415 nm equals 0.38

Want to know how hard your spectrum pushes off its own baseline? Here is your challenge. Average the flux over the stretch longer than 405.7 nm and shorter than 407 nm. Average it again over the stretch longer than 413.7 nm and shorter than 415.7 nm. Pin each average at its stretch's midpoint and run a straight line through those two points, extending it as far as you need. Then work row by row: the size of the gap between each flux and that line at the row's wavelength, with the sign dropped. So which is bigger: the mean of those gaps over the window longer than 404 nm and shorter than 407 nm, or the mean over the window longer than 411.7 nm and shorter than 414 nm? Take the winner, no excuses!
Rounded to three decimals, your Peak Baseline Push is 0.109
